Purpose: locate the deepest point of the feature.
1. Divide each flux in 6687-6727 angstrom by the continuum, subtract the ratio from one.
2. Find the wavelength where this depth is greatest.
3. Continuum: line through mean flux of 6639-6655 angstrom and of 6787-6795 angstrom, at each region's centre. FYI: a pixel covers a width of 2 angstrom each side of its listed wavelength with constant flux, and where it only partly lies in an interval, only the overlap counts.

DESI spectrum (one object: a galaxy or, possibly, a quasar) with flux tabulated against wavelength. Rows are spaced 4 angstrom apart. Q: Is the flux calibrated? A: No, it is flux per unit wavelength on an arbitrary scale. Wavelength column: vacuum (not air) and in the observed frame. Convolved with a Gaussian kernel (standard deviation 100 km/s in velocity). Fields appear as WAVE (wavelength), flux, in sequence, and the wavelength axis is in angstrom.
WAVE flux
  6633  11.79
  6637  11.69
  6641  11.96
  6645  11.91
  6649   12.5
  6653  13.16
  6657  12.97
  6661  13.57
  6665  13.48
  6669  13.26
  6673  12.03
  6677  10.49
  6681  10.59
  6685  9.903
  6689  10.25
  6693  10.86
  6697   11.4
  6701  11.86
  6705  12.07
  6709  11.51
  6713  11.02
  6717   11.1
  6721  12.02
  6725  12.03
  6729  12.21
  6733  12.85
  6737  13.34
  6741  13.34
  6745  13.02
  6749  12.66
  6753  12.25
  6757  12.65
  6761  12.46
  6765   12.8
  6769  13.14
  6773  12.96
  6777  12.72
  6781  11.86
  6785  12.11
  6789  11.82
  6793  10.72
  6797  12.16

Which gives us 6689 angstrom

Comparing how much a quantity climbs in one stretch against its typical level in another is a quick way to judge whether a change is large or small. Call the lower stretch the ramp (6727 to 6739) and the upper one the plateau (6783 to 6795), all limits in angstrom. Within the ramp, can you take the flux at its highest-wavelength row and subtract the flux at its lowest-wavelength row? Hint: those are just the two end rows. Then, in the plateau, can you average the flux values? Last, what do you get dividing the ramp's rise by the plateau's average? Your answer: 0.10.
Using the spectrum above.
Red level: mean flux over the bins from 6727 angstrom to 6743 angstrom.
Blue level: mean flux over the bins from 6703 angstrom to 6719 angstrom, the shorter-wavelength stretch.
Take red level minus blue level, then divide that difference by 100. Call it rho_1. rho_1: 0.015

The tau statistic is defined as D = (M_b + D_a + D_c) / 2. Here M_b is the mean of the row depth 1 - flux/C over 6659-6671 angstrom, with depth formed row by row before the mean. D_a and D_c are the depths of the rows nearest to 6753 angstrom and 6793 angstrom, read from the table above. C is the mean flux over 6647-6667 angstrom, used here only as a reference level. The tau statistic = 0.11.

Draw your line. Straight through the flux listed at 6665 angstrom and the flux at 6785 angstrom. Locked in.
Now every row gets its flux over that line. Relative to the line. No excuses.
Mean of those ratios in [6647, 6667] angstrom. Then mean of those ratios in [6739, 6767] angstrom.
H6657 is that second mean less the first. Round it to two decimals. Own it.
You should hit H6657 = 0.05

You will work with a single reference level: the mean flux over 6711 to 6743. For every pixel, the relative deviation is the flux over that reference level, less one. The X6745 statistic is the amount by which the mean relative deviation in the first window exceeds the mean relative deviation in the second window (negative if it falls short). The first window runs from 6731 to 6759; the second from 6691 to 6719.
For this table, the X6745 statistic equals 0.12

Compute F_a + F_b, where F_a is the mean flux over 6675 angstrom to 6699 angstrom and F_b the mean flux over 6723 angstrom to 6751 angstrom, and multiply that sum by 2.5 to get 58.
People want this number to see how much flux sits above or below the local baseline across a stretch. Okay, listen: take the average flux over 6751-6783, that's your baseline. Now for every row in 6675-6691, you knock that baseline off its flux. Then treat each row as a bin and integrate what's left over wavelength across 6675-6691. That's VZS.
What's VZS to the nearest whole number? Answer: -37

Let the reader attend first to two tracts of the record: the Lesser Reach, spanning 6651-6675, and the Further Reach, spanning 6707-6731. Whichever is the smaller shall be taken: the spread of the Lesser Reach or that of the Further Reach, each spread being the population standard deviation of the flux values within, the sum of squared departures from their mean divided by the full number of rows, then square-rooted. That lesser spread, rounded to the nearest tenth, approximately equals 0.5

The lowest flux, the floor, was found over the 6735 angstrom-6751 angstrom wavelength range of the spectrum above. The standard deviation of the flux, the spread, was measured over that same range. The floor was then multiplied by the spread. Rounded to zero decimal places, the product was 4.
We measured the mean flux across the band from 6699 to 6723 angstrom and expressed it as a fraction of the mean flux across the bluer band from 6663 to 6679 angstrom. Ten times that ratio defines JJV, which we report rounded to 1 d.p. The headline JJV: 9.4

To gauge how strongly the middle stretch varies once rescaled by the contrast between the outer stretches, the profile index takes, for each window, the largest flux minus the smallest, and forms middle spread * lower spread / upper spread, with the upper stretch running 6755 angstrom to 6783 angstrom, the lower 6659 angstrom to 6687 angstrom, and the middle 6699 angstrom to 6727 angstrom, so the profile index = 3.0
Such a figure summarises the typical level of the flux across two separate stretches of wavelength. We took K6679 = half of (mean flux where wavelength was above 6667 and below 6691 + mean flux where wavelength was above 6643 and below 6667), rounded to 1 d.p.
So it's 12.0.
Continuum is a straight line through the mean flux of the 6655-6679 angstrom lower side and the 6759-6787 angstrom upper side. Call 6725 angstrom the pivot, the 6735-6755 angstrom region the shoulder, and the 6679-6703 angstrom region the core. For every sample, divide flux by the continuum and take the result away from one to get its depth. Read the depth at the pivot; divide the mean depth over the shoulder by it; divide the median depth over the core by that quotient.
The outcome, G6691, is -0.26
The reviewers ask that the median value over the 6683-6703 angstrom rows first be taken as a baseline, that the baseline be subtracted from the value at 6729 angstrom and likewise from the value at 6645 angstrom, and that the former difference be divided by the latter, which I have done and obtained 1.3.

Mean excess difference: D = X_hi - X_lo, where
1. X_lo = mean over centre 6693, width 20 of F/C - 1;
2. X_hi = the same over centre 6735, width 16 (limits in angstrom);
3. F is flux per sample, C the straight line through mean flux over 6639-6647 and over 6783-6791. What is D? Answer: 0.17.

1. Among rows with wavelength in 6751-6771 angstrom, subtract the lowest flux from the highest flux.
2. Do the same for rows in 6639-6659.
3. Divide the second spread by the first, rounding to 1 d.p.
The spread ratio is 1.4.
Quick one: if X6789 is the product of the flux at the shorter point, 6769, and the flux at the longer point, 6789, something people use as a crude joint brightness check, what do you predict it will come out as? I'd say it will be 155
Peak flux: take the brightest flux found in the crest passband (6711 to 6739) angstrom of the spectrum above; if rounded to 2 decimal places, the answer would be 13.34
